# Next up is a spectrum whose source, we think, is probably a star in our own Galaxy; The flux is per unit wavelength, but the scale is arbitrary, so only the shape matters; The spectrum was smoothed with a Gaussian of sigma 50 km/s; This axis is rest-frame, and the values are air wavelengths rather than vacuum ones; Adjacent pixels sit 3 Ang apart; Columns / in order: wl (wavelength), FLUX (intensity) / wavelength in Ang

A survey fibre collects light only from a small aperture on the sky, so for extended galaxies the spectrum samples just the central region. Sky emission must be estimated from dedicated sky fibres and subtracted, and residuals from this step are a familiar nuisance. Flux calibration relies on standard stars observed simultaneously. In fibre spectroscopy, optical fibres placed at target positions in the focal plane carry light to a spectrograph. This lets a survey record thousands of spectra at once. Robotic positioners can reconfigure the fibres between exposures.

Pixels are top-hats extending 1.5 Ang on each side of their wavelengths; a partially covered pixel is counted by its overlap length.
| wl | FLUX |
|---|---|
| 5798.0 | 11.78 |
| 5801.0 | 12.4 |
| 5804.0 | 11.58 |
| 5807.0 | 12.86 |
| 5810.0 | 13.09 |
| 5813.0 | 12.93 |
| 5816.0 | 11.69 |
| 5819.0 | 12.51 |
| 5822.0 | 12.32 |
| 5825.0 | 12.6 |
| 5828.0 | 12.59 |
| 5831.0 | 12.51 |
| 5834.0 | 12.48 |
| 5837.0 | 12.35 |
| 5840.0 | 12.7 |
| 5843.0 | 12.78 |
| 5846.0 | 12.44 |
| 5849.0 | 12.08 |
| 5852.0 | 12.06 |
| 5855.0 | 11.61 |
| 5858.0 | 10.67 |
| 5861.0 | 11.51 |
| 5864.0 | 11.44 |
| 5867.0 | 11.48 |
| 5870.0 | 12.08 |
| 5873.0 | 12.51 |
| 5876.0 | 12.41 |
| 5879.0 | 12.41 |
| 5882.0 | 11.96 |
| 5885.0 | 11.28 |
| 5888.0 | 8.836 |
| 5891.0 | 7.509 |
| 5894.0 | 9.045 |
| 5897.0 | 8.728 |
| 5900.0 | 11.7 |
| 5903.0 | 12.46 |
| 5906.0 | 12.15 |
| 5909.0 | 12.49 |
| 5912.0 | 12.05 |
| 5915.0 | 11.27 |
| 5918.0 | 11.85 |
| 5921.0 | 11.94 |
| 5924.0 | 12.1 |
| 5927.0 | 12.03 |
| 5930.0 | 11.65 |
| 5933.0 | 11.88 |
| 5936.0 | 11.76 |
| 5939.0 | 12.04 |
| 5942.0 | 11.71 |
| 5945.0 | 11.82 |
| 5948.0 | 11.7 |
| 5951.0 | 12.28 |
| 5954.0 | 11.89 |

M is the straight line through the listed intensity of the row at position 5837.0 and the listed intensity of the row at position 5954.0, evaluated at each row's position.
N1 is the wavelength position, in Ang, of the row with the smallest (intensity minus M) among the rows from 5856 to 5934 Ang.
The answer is 5891.0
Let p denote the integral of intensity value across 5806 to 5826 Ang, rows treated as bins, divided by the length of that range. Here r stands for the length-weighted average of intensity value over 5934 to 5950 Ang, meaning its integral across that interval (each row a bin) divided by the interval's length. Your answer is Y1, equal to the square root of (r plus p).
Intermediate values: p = 12.6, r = 11.8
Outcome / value 4.94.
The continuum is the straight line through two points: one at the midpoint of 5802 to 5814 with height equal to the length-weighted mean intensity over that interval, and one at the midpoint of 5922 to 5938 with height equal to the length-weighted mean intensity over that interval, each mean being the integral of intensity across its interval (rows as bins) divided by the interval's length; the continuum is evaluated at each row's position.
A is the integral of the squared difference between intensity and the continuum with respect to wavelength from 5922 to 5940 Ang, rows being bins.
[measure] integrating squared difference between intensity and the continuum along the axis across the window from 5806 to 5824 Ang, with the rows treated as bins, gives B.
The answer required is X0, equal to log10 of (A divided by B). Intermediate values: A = 0.4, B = 4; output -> -0.9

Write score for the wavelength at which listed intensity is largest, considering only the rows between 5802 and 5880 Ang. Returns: 5810.0 Ang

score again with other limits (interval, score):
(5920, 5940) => 5924.0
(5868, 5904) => 5873.0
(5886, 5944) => 5909.0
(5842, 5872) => 5843.0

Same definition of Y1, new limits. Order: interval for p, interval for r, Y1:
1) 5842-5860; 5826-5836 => 4.94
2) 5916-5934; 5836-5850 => 4.94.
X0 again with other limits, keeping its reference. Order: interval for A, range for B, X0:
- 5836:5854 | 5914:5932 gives 0.0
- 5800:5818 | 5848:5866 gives -0.3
